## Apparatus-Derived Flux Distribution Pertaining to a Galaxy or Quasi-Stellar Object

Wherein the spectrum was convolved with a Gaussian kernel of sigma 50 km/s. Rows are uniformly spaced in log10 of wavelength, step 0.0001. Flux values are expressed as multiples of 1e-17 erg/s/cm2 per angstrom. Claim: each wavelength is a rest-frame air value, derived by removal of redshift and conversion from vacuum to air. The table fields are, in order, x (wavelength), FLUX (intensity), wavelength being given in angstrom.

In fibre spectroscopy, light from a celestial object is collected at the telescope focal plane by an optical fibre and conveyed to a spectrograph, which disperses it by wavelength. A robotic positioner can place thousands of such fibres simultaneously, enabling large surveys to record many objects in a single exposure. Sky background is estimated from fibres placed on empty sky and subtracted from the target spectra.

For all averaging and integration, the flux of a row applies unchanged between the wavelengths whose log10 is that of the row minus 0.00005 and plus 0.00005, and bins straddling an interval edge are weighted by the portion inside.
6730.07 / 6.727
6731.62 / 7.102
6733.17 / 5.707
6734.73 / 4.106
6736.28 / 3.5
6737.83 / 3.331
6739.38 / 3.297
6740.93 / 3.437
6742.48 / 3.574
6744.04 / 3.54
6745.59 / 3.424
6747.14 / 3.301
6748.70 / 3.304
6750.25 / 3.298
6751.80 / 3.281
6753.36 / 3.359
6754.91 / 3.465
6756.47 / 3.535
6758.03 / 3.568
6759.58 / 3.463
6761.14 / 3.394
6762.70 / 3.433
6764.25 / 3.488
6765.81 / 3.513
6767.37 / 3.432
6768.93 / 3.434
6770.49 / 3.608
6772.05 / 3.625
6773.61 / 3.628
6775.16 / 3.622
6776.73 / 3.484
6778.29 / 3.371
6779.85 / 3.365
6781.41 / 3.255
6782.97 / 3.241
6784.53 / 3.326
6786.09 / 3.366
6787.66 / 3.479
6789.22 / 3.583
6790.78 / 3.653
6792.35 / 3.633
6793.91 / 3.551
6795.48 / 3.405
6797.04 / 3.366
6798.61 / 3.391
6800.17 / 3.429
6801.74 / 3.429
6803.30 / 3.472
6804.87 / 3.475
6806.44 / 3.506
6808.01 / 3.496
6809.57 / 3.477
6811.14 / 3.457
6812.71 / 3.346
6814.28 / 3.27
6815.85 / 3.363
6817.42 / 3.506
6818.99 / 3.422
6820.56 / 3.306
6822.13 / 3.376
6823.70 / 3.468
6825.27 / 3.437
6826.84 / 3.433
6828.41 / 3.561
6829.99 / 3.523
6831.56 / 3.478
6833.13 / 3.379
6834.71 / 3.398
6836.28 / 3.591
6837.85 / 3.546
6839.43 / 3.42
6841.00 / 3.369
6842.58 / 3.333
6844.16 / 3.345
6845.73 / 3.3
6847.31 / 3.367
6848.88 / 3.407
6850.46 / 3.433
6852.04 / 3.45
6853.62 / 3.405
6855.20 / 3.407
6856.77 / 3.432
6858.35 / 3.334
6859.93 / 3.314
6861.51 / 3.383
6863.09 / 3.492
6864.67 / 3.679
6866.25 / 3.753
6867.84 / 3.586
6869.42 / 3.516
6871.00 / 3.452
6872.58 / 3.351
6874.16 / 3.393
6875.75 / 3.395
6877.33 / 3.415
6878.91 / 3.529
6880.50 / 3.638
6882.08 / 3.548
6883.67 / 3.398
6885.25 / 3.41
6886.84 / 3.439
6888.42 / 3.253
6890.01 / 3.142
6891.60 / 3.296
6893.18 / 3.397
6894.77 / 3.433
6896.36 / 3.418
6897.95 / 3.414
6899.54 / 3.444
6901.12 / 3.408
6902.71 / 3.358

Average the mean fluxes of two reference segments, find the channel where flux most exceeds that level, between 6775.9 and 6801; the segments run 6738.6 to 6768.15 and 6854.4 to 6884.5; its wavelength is 6790.78 angstrom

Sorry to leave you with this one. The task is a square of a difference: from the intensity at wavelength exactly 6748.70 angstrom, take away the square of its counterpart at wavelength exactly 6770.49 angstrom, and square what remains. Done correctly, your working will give 94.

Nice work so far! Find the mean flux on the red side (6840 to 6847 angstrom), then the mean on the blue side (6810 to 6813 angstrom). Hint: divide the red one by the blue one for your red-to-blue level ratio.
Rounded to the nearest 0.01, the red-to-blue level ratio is 0.98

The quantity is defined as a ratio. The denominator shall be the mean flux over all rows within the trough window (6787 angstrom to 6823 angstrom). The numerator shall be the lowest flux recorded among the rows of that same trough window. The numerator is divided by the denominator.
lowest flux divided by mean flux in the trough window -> 0.947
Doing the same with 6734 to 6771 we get 0.948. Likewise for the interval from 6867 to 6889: 0.942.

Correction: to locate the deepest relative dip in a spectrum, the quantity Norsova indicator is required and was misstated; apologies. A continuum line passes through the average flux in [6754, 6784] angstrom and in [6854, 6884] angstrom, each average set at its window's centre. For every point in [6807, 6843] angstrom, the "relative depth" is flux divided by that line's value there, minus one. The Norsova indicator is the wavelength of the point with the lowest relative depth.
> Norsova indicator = 6814.28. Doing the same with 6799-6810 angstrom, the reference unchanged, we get 6801.74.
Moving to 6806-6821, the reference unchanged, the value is 6814.28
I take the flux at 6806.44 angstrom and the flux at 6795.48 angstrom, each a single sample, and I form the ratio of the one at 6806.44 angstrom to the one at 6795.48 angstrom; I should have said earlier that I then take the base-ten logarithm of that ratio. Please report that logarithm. 0.013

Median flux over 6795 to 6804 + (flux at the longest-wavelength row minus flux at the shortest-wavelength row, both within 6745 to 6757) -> 3.53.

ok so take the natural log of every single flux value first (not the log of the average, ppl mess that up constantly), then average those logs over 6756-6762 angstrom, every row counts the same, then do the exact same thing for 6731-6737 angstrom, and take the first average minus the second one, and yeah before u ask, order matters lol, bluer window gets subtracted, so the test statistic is -0.34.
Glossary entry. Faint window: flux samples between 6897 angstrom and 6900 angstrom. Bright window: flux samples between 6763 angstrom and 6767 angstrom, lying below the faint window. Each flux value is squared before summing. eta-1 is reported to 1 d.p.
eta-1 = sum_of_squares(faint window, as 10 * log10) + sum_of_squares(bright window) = 38.2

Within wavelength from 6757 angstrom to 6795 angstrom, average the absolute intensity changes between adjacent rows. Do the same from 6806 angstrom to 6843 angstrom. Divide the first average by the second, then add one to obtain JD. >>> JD 1.89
